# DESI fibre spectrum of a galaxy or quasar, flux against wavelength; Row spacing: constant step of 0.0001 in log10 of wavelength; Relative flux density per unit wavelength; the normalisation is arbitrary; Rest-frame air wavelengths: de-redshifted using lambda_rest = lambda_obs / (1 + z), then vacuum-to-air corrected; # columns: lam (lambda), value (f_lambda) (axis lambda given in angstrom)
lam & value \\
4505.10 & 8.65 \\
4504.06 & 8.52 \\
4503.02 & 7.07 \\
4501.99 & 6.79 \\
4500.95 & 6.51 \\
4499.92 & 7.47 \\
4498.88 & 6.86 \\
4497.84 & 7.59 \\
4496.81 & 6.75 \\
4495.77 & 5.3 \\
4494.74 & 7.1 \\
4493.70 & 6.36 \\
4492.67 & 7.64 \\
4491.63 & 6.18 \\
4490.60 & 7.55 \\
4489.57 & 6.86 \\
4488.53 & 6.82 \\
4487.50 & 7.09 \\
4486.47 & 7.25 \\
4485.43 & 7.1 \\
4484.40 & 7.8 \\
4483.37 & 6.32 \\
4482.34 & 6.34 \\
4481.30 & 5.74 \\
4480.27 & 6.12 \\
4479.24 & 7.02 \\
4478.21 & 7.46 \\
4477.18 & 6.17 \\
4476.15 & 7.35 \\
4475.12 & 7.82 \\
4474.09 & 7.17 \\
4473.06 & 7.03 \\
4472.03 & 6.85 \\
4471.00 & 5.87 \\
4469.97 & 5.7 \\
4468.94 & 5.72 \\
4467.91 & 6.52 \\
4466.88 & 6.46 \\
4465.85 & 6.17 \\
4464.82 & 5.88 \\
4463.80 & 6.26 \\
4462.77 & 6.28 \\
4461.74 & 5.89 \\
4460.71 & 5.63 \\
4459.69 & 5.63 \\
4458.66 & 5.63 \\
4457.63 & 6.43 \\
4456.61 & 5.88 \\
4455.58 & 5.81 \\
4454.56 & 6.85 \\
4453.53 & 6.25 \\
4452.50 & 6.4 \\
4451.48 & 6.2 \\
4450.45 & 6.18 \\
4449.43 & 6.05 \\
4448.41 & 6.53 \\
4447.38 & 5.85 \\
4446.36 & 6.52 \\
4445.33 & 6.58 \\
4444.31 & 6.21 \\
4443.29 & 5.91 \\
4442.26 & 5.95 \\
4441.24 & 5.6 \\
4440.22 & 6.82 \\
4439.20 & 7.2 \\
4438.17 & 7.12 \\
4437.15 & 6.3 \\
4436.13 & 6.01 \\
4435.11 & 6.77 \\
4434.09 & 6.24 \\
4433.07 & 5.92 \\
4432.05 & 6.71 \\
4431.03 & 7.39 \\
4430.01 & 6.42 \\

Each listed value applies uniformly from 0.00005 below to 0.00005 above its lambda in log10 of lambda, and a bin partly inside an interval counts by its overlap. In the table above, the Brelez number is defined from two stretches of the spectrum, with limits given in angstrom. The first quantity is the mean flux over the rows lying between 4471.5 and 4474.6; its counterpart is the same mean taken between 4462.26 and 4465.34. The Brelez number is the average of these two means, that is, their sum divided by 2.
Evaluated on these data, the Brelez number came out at 6.58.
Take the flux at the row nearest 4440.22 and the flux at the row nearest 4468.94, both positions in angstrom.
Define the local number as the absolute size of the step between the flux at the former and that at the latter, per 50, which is 0.022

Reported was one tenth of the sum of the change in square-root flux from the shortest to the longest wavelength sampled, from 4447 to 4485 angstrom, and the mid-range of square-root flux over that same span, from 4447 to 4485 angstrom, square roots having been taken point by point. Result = 0.296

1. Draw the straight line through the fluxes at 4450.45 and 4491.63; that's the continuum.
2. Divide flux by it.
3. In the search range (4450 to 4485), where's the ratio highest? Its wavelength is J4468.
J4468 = 4475.12 angstrom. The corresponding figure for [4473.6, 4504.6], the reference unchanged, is 4504.06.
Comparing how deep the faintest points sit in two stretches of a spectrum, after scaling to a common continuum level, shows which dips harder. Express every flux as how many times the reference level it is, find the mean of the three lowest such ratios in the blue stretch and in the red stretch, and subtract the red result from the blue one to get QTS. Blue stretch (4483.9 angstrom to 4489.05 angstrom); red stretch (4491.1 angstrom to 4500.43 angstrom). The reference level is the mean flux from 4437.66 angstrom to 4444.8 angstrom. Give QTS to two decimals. 0.17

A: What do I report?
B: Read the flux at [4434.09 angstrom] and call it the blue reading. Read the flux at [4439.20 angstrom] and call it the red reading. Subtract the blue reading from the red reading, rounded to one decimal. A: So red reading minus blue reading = 1.0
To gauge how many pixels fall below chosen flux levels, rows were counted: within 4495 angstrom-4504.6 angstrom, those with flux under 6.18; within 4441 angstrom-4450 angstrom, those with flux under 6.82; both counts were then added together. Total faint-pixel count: 10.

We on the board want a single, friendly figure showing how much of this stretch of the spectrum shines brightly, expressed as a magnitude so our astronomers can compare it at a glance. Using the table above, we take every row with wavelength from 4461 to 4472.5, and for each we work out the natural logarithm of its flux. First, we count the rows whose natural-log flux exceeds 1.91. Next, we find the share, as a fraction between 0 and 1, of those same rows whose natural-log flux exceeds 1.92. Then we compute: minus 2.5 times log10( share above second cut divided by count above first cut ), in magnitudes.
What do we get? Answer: 2.6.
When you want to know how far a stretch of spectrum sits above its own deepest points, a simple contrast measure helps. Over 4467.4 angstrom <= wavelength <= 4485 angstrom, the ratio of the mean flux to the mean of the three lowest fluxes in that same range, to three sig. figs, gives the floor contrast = 1.16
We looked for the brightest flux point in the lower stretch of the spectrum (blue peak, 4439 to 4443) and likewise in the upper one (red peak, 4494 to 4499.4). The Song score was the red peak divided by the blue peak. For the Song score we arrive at 1.05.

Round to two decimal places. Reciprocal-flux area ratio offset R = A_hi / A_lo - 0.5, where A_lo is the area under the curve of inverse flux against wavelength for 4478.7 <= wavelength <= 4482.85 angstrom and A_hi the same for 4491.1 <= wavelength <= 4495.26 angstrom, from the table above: 0.43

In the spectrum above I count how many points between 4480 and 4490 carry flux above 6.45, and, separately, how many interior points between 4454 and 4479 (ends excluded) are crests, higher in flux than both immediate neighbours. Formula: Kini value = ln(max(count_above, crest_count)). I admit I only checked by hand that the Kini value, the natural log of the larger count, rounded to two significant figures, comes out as 1.8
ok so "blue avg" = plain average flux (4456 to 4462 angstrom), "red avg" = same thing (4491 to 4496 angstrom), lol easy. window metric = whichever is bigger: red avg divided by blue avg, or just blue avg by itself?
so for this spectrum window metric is 5.85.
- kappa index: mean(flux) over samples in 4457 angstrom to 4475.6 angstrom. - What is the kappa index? 6.27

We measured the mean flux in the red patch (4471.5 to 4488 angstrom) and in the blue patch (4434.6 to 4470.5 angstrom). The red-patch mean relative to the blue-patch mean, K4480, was 1.11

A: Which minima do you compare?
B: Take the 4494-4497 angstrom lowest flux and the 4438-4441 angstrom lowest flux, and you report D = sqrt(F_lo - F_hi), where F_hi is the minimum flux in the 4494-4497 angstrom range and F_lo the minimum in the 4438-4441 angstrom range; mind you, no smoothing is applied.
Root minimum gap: 1.2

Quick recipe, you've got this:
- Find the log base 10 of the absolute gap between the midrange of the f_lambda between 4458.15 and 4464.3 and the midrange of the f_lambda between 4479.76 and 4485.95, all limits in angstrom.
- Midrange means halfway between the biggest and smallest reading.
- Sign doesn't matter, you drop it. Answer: -0.1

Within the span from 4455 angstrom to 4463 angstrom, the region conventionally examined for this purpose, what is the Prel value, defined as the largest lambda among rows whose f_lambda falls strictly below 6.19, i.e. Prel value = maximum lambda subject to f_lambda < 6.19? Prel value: 4461.74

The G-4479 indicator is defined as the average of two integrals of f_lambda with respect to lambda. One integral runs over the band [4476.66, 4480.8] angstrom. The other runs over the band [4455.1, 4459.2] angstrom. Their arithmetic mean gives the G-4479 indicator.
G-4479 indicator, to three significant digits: 26.0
